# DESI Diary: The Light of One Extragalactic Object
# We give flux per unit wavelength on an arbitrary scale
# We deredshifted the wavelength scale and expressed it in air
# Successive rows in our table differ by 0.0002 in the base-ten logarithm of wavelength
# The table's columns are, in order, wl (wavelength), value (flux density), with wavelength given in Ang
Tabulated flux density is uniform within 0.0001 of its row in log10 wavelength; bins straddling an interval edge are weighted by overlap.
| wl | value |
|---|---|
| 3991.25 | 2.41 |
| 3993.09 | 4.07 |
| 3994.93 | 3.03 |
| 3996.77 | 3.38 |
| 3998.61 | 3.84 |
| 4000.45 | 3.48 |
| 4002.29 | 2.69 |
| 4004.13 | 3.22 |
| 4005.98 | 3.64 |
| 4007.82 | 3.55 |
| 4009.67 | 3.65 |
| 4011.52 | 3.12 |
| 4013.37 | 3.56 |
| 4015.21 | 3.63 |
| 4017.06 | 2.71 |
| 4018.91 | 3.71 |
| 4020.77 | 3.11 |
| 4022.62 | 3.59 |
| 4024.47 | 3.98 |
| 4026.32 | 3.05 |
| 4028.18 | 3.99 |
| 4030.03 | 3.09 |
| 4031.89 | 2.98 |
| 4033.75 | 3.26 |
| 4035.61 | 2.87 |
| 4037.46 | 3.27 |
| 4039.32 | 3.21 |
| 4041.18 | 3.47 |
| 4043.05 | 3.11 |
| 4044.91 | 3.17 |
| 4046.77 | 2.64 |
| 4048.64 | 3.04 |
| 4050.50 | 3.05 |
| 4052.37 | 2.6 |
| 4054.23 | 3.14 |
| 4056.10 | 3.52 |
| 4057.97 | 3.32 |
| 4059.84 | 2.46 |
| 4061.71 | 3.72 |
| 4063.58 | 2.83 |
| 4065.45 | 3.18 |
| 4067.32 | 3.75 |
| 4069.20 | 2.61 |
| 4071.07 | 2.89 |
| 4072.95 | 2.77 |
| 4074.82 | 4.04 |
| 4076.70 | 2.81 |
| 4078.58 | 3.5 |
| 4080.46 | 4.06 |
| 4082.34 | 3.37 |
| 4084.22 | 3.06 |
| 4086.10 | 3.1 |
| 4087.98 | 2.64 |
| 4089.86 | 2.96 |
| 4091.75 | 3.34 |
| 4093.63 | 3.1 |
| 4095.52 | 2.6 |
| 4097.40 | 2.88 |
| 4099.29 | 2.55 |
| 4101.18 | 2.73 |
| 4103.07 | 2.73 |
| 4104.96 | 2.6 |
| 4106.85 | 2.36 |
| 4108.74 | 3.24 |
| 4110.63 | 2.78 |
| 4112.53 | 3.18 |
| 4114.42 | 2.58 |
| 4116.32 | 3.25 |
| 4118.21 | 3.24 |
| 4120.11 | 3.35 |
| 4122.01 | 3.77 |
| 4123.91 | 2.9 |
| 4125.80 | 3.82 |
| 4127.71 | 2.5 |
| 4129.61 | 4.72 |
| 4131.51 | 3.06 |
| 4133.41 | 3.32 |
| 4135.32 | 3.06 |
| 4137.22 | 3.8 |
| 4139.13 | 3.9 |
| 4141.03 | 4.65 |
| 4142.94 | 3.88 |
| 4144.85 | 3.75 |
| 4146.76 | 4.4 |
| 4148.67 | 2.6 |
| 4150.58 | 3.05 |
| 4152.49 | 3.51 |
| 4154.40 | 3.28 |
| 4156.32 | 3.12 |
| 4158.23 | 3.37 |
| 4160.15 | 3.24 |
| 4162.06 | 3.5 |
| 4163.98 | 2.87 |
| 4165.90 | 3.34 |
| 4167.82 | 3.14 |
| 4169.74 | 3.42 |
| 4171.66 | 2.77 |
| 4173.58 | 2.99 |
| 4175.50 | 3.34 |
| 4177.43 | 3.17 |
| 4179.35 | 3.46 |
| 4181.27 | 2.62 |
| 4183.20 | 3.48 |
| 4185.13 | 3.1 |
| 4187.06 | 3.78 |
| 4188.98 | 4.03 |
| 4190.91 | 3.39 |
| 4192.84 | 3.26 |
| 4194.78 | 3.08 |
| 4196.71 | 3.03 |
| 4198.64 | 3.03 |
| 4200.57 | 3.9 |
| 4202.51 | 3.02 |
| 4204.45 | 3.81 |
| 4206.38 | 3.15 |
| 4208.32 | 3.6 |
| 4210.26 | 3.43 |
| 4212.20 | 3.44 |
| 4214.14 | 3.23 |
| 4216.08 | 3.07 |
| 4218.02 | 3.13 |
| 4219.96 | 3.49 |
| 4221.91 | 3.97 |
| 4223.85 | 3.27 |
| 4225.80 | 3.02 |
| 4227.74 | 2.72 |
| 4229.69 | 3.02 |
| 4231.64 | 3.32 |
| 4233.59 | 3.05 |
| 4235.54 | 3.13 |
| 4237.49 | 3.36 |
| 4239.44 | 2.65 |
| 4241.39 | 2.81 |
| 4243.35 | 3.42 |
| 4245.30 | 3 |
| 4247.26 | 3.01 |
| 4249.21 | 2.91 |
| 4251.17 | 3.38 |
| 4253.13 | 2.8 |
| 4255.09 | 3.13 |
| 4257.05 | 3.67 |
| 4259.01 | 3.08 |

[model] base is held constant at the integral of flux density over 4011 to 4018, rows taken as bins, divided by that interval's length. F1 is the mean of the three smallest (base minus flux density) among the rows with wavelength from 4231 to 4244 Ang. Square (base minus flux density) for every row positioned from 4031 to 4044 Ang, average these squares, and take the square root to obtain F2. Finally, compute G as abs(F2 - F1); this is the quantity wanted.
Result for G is 0.31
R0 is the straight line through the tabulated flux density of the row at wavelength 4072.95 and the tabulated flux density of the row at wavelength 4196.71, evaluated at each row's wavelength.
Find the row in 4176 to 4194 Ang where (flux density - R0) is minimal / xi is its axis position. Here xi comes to 4181.27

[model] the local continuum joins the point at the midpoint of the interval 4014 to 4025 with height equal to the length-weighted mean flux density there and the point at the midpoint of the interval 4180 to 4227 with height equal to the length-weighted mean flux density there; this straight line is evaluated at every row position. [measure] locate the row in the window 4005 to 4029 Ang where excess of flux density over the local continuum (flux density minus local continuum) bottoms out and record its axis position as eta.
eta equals 4017.06 Ang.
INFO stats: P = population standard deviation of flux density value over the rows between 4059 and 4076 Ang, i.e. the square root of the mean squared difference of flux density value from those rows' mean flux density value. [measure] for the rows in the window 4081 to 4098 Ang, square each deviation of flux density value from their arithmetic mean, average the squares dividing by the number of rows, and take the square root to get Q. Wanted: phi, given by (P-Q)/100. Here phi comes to 0.0028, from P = 0.53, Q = 0.254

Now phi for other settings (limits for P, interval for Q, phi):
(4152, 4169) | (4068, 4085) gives -0.0032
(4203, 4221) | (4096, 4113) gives -0.0004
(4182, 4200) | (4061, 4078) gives -0.0016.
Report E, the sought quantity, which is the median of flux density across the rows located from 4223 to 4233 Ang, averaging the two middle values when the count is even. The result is 3.02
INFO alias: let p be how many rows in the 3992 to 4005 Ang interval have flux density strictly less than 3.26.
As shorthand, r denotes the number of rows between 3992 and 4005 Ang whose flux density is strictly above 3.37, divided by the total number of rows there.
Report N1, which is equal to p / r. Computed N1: 5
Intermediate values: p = 3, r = 0.6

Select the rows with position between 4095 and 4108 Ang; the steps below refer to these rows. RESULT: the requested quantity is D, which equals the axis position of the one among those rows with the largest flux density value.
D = 4097.40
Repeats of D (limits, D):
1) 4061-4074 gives 4067.32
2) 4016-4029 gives 4028.18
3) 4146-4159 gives 4146.76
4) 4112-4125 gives 4122.01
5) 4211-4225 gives 4221.91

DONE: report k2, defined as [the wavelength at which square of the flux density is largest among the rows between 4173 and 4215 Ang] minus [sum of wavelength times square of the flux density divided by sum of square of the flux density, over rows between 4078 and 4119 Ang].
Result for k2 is 91.9 Ang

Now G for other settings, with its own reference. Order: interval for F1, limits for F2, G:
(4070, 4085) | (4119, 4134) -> 1.26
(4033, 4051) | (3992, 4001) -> 0.53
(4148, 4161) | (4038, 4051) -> 0.41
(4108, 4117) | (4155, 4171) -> 0.15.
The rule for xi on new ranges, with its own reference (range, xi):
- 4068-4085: 4069.20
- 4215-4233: 4227.74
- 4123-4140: 4127.71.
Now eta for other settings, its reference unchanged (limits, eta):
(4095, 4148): 4106.85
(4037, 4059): 4052.37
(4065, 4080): 4069.20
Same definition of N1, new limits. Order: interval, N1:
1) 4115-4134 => 17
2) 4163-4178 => 40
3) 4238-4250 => 30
